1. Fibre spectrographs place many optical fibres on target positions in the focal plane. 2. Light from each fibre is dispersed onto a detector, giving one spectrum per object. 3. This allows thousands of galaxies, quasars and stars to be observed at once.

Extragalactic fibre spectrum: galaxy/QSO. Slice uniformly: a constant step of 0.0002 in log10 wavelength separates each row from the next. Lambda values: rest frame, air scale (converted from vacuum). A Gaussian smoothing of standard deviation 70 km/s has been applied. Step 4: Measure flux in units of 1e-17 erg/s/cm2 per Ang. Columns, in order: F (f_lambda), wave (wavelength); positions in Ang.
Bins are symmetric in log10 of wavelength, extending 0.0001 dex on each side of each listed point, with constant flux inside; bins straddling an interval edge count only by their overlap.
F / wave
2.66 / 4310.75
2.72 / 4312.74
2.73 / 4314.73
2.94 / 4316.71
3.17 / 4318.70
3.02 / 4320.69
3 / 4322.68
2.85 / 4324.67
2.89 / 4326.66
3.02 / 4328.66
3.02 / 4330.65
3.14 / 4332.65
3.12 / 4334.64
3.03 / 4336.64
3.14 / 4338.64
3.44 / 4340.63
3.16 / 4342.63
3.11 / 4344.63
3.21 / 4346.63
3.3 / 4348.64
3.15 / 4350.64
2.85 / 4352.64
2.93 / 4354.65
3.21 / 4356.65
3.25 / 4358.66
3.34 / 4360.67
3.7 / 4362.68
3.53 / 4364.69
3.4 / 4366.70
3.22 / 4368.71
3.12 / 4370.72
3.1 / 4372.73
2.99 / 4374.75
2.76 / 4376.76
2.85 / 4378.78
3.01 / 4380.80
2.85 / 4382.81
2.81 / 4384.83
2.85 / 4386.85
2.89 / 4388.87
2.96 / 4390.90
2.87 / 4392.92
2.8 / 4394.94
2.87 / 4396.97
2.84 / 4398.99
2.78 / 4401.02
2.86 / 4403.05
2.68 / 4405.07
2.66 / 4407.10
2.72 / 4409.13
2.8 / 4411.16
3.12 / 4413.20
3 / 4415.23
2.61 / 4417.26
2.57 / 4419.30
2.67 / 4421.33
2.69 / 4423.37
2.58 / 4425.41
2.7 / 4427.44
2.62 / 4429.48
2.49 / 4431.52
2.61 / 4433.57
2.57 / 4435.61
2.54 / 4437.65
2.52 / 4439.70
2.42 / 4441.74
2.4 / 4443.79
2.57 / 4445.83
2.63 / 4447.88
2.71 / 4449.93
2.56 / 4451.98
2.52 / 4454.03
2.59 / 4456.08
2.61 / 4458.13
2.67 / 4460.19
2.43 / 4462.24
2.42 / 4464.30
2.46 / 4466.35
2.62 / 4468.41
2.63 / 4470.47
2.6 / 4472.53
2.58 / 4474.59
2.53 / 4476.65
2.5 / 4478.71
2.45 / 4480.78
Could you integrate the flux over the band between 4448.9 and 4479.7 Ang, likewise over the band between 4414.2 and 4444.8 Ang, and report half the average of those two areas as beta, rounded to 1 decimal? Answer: 39.6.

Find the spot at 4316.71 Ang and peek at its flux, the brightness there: 2.94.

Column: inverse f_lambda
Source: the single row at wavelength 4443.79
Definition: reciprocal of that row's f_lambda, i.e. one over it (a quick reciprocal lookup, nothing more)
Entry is 0.42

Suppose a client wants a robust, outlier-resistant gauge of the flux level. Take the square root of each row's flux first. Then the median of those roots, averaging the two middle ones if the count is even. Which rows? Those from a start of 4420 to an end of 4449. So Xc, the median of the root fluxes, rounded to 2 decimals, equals 1.60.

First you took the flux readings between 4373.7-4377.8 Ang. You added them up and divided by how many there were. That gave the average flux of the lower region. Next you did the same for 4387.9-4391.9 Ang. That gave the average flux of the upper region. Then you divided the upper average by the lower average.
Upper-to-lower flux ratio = 1.02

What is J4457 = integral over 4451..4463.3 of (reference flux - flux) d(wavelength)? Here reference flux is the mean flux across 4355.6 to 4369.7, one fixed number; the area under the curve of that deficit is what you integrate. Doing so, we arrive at 10.0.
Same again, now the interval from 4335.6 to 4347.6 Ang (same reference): 2.4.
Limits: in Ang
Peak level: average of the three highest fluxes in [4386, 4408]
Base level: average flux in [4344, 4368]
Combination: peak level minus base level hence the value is -0.34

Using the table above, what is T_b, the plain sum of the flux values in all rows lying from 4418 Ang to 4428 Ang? 13.2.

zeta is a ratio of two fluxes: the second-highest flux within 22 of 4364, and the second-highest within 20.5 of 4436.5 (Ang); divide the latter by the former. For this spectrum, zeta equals 0.765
